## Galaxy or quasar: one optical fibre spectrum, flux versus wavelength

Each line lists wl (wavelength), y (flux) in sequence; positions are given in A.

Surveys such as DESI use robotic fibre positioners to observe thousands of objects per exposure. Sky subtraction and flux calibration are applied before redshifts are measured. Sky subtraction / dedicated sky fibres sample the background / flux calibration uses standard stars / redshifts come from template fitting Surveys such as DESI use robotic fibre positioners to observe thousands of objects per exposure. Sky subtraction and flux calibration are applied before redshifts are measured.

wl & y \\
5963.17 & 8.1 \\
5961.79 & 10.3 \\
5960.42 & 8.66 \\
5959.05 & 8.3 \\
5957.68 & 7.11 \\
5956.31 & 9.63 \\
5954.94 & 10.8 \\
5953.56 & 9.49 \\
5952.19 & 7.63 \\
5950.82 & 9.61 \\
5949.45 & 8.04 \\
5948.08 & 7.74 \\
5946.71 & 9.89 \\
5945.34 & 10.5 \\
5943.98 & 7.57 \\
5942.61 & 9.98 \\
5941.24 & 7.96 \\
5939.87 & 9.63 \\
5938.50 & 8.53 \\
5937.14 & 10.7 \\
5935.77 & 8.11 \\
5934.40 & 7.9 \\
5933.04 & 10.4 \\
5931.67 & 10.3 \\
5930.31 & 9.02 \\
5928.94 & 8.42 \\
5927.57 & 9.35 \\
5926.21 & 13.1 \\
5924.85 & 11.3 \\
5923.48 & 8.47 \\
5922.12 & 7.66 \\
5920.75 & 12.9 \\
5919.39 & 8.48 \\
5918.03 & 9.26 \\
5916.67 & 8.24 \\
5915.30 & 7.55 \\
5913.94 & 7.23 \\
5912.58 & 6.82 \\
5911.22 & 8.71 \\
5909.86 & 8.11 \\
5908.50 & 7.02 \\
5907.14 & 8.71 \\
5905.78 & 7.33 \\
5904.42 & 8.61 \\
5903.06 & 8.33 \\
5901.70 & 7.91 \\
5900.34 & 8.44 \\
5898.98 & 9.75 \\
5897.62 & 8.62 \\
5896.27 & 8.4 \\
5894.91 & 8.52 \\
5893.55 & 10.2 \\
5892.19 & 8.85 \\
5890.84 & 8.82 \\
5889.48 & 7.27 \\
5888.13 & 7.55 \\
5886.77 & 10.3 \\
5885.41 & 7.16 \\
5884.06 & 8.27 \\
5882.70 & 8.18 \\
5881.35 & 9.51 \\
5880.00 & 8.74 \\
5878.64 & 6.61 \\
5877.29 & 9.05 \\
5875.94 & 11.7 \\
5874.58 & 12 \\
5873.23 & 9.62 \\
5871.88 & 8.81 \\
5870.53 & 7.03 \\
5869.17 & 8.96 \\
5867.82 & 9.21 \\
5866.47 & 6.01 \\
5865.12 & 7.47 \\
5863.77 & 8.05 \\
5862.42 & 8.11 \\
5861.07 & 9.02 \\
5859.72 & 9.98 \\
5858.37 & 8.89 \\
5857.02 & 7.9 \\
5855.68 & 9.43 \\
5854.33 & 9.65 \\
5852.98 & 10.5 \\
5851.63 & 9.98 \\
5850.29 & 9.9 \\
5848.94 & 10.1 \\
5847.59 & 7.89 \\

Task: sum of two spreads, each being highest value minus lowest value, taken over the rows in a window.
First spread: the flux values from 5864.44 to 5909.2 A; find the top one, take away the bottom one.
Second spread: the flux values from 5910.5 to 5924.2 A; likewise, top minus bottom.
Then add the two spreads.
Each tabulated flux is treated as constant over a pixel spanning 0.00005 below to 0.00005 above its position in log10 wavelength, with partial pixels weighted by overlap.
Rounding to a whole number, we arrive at 12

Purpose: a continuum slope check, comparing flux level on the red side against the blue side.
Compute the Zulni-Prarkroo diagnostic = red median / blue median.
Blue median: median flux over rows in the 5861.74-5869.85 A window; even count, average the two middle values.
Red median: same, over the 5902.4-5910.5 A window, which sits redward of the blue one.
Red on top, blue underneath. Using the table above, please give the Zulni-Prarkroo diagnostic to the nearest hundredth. 1.02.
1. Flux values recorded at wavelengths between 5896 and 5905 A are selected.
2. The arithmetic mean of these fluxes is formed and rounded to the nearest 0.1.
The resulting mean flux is 8.6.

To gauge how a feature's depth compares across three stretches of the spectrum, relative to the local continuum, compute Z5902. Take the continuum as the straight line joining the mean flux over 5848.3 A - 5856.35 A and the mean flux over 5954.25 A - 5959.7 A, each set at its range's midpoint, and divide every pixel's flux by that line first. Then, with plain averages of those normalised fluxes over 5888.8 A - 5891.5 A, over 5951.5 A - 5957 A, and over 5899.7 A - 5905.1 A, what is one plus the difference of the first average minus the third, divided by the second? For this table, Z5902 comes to 0.96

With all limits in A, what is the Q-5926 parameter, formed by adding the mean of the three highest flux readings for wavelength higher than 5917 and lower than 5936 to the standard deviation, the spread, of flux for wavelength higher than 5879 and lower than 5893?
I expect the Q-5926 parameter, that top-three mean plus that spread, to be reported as 13.4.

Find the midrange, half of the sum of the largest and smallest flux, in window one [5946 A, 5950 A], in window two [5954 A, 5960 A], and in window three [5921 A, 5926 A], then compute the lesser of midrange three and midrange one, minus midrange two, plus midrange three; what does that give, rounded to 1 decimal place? 9.3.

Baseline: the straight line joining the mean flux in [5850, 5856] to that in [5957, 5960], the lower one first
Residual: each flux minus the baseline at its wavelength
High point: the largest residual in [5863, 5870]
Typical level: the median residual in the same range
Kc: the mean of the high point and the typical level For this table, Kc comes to -1.0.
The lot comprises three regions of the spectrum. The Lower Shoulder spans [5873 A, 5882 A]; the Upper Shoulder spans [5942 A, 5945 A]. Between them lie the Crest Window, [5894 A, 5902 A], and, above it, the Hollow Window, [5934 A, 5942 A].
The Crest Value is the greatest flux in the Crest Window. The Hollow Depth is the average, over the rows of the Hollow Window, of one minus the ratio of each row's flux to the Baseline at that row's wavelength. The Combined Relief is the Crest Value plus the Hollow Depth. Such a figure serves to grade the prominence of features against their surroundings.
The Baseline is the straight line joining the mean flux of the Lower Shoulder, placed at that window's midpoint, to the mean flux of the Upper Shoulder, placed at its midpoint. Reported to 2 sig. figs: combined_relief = 9.8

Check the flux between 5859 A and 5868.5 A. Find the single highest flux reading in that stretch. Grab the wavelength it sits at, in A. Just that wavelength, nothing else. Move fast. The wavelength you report 5859.72 A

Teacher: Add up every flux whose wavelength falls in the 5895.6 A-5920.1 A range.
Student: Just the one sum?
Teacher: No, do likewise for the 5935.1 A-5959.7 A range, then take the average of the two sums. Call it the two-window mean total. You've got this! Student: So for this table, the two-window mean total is 154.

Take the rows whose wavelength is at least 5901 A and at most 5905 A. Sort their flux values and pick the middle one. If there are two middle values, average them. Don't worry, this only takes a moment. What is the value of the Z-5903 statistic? 8.3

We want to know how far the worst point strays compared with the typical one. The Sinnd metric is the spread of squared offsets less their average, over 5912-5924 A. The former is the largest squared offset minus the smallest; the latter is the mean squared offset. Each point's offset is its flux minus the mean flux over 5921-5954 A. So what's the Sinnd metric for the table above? 10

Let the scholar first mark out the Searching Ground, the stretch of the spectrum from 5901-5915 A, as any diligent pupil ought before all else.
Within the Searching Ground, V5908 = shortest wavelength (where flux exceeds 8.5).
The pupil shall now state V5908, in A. 5904.42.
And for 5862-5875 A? 5867.82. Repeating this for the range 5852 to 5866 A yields 5852.98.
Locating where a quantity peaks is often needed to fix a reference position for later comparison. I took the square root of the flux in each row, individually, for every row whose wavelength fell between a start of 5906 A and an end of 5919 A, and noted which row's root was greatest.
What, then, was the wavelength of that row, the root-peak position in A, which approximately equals 5918.03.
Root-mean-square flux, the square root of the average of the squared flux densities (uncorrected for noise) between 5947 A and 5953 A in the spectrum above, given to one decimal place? 8.3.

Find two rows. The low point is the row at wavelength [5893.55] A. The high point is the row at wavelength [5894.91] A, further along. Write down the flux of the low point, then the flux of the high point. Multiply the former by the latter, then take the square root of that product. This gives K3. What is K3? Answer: 9.3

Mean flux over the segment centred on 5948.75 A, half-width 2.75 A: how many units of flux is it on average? 8.8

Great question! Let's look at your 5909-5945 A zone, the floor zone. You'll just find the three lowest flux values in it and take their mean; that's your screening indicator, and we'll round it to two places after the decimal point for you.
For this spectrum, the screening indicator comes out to 7.20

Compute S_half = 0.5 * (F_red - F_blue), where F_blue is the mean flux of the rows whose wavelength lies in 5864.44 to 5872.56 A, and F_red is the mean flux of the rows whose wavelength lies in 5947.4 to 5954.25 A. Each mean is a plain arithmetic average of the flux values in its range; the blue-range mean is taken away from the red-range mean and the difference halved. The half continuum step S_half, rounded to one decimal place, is 0.3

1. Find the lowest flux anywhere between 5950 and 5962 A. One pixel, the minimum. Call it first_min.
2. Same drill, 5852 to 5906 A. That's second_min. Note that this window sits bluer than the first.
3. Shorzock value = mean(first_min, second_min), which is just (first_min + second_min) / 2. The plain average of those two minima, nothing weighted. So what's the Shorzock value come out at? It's 6.6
